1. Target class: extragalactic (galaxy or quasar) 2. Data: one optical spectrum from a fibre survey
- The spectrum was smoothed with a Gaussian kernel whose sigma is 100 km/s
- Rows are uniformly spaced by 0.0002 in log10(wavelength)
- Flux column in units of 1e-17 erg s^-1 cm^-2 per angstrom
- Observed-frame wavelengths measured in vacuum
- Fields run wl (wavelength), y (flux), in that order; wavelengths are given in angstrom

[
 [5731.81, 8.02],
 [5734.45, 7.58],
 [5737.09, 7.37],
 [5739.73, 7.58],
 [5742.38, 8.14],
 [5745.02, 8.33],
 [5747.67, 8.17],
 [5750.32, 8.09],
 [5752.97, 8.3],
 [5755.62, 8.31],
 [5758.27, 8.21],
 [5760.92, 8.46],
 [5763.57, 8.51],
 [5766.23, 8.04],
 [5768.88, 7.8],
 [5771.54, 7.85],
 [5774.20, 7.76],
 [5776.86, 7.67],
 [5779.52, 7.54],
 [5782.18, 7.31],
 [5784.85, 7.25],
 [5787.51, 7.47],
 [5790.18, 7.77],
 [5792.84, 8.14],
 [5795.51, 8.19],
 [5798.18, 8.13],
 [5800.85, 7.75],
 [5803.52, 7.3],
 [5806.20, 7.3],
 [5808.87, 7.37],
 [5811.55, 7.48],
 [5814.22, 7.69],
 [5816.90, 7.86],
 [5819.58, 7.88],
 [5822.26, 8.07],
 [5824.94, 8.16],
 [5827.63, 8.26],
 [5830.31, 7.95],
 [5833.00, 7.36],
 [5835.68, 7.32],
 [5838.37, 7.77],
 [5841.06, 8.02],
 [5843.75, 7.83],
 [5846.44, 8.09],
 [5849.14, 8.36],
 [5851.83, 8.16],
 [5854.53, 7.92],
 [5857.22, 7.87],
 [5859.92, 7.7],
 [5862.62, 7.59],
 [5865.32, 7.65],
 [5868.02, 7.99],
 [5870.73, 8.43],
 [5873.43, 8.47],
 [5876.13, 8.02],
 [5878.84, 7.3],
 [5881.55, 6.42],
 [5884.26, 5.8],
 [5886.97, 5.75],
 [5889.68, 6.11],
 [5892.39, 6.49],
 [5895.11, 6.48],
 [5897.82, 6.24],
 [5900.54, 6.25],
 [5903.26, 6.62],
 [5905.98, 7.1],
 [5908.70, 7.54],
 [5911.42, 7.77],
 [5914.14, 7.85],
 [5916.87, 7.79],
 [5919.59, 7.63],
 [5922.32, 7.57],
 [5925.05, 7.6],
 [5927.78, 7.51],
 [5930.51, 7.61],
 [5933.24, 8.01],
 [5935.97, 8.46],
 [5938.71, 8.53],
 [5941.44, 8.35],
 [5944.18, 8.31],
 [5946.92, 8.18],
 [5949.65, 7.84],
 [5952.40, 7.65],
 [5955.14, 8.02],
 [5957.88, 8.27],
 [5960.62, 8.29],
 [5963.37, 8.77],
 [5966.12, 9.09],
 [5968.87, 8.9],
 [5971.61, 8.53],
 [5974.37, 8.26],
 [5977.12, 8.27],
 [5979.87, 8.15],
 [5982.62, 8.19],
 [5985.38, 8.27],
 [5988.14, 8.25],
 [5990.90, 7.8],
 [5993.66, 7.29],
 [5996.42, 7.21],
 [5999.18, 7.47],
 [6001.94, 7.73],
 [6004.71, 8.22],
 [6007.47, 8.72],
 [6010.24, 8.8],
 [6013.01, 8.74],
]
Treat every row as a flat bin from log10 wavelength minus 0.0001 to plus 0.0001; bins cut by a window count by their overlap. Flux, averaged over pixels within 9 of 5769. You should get 8.01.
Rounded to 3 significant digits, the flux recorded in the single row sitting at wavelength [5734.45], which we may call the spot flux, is 7.58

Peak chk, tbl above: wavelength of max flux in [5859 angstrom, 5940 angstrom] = 5938.71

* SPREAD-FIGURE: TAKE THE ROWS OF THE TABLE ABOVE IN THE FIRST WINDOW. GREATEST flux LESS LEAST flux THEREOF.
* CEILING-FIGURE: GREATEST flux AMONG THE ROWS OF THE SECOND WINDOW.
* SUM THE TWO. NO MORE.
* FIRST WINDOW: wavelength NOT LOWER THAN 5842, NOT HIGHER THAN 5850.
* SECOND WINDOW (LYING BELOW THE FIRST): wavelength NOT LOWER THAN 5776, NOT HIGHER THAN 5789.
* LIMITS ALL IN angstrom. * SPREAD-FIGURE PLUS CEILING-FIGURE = 8.2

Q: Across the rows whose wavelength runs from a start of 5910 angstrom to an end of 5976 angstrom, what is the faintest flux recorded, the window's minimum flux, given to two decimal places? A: 7.51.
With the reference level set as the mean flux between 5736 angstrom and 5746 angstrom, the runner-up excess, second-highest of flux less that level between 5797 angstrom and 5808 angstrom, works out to -0.1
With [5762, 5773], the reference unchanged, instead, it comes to 0.2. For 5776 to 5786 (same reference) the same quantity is -0.3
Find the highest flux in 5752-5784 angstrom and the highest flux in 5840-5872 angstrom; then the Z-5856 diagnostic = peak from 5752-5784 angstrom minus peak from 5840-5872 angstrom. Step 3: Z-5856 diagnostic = 0.1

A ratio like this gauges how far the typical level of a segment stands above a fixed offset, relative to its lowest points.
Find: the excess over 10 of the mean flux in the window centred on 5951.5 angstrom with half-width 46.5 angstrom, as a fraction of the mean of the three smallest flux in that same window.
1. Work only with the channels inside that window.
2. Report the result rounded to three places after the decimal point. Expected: -0.274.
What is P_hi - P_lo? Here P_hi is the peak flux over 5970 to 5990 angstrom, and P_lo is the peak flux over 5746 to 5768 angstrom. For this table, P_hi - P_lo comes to 0.0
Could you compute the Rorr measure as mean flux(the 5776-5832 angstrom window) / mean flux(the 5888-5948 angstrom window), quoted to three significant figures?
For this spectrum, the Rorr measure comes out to 1.04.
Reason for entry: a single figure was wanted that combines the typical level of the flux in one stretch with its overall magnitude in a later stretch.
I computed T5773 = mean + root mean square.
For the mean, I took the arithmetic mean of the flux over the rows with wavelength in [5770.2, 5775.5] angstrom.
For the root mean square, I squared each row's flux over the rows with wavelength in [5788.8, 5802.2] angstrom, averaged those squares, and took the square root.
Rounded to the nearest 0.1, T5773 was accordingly 15.8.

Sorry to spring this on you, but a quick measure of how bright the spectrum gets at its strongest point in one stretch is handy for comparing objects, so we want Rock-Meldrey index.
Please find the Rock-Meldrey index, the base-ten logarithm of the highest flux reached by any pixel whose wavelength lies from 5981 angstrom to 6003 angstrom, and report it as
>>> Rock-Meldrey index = 0.918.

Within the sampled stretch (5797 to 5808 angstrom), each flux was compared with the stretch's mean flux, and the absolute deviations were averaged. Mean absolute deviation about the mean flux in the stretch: 0.32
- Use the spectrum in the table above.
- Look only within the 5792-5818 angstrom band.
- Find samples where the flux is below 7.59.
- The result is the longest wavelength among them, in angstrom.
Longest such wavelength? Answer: 5811.55 angstrom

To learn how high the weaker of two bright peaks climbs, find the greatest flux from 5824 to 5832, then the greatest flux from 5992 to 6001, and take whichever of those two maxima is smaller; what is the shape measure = 7.5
